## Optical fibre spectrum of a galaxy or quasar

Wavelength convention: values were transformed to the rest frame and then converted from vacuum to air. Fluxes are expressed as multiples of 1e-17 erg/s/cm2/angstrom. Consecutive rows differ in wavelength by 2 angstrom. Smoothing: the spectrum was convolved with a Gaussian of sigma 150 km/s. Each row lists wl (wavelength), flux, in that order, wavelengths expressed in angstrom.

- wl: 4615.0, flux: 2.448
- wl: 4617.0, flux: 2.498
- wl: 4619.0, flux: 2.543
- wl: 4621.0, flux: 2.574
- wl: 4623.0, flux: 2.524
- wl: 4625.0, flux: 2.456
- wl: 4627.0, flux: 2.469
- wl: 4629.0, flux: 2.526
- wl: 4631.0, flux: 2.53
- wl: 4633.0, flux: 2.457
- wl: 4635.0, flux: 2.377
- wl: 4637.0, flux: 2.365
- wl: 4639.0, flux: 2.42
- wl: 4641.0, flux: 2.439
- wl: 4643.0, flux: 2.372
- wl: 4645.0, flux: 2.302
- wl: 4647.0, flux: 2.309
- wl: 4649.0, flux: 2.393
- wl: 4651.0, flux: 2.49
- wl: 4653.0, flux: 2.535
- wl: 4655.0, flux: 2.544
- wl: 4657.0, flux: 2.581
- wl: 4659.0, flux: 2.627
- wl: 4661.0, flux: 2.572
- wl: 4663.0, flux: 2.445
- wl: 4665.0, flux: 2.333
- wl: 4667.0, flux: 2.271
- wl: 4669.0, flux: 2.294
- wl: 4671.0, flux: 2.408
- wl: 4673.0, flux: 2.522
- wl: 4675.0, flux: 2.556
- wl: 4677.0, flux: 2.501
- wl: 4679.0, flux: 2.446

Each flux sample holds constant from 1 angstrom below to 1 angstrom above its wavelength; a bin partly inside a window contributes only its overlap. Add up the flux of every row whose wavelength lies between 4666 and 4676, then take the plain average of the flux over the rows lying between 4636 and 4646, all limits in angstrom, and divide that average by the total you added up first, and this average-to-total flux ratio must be 0.197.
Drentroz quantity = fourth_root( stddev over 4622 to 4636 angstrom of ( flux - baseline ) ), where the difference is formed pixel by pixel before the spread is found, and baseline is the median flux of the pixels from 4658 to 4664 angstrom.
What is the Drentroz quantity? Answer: 0.48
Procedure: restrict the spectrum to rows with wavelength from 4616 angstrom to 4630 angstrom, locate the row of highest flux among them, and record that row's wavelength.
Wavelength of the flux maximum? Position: 4621.0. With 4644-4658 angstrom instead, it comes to 4657.0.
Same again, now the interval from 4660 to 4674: 4661.0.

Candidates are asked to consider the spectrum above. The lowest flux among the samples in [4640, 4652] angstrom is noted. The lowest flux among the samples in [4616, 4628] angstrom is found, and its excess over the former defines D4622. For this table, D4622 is 0.15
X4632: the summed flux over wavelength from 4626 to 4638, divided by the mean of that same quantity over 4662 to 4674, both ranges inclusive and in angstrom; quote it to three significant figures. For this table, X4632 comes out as 6.19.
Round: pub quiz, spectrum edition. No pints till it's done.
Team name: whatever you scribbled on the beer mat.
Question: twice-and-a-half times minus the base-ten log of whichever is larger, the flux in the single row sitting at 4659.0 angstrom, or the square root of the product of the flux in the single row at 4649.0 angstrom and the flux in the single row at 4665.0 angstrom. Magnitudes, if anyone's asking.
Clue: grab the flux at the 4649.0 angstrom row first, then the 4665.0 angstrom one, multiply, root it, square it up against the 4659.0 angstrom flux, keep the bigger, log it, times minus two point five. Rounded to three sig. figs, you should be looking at -1.05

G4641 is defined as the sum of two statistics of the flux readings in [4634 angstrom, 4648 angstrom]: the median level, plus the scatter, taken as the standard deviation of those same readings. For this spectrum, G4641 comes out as 2.42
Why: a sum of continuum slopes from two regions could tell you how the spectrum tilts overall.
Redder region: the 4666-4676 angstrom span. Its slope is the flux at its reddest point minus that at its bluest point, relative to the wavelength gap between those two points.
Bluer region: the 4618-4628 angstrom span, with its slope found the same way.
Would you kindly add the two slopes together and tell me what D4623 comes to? 0.026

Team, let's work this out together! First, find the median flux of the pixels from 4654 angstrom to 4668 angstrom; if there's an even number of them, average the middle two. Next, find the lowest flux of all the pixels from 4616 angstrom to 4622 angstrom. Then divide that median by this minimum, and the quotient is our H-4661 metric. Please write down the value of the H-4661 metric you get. 1.02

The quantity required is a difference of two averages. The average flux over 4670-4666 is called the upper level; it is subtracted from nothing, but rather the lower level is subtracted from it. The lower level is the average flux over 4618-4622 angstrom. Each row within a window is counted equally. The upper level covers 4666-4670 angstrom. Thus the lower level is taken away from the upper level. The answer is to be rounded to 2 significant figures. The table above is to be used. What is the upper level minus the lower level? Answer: -0.28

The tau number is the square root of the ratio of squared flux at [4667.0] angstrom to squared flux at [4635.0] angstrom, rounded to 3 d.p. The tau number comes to 0.955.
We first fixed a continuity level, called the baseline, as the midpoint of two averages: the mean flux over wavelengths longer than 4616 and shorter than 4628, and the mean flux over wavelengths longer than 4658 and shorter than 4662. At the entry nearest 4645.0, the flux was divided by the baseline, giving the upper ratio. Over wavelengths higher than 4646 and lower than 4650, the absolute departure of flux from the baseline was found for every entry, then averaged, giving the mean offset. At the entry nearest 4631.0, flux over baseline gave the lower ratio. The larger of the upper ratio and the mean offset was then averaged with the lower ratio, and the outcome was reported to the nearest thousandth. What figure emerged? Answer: 0.946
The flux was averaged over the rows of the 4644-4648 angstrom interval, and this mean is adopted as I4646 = 2.31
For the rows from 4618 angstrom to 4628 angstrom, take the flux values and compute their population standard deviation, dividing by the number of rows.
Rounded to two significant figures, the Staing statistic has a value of 0.045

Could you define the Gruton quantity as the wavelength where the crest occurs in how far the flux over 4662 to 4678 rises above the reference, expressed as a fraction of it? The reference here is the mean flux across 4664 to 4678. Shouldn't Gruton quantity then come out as 4675.0 angstrom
